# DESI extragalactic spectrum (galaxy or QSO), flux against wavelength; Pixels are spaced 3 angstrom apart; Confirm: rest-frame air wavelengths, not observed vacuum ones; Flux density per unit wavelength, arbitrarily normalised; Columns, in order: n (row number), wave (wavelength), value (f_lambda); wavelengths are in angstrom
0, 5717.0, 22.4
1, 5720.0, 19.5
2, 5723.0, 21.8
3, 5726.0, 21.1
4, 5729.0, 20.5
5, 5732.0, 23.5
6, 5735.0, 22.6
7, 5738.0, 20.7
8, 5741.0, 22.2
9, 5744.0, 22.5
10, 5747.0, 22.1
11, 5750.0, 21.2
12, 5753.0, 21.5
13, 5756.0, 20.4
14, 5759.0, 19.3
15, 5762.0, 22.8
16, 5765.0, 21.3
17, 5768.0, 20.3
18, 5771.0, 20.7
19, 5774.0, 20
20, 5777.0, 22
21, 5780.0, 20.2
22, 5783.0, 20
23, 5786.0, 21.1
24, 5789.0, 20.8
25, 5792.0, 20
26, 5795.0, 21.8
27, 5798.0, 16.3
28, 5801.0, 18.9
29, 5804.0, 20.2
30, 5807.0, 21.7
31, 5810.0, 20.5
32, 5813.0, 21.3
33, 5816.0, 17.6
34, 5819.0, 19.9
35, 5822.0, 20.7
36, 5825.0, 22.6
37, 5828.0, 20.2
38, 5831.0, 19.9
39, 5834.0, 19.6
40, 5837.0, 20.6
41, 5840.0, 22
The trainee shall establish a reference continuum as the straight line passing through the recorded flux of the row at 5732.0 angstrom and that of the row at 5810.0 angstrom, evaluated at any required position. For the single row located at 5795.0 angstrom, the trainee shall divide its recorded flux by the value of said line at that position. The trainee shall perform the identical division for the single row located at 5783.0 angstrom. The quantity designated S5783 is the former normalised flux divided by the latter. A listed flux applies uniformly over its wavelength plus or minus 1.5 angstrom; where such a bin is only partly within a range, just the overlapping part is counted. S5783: 1.11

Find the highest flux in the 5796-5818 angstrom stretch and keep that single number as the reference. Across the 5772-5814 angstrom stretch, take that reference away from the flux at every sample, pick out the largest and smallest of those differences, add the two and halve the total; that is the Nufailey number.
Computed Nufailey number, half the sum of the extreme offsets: -2.55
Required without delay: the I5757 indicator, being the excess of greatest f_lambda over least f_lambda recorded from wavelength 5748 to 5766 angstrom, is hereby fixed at 3.5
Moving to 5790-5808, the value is 5.5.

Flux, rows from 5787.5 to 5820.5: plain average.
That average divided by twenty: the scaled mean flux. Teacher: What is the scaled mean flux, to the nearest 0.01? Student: 1.00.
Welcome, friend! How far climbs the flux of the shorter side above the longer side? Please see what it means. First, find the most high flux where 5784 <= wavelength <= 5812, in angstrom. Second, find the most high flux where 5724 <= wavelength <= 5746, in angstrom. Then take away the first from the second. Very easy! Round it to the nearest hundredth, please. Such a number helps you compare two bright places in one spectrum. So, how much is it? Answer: 1.70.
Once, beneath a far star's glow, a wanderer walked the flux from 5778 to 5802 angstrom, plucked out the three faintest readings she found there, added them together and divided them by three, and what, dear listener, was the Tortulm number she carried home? 18.4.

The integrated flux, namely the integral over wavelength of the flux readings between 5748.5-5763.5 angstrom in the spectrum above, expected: 316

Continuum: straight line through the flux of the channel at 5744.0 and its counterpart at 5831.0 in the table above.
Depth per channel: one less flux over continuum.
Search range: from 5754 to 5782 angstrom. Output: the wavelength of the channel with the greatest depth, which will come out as 5759.0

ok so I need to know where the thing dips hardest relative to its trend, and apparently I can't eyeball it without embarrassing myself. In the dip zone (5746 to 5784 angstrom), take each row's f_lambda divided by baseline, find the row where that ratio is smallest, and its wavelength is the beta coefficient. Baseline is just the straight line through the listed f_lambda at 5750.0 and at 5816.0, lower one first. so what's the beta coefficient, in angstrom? 5759.0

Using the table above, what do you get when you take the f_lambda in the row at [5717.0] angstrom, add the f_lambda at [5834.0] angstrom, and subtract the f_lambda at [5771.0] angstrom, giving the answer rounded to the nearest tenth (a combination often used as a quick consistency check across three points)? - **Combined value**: 21.3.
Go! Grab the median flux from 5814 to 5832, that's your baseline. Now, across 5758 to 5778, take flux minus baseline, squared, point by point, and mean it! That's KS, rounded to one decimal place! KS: 2.0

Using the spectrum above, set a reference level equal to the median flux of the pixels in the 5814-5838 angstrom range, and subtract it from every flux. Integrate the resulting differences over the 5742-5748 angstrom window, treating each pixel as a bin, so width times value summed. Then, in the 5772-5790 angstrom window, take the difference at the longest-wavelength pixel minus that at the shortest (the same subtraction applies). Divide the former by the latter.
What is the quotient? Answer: 17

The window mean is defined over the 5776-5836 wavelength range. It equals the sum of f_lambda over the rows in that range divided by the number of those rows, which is 20.3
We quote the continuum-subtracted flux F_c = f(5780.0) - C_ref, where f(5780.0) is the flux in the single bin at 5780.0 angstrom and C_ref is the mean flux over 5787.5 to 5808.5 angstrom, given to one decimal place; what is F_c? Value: 0.2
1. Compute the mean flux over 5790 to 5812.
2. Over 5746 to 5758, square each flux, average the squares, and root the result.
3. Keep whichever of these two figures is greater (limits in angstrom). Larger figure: 21.3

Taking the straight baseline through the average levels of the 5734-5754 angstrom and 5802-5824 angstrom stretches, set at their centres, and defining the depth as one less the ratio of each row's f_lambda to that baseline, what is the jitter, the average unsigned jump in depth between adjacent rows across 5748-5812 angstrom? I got 0.071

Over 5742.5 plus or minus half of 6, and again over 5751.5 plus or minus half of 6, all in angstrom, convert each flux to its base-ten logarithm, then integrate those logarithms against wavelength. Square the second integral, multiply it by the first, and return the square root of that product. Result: 22.7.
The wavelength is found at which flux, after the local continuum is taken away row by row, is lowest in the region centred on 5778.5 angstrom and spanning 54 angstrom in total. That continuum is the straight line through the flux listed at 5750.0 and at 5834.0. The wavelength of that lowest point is 5798.0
